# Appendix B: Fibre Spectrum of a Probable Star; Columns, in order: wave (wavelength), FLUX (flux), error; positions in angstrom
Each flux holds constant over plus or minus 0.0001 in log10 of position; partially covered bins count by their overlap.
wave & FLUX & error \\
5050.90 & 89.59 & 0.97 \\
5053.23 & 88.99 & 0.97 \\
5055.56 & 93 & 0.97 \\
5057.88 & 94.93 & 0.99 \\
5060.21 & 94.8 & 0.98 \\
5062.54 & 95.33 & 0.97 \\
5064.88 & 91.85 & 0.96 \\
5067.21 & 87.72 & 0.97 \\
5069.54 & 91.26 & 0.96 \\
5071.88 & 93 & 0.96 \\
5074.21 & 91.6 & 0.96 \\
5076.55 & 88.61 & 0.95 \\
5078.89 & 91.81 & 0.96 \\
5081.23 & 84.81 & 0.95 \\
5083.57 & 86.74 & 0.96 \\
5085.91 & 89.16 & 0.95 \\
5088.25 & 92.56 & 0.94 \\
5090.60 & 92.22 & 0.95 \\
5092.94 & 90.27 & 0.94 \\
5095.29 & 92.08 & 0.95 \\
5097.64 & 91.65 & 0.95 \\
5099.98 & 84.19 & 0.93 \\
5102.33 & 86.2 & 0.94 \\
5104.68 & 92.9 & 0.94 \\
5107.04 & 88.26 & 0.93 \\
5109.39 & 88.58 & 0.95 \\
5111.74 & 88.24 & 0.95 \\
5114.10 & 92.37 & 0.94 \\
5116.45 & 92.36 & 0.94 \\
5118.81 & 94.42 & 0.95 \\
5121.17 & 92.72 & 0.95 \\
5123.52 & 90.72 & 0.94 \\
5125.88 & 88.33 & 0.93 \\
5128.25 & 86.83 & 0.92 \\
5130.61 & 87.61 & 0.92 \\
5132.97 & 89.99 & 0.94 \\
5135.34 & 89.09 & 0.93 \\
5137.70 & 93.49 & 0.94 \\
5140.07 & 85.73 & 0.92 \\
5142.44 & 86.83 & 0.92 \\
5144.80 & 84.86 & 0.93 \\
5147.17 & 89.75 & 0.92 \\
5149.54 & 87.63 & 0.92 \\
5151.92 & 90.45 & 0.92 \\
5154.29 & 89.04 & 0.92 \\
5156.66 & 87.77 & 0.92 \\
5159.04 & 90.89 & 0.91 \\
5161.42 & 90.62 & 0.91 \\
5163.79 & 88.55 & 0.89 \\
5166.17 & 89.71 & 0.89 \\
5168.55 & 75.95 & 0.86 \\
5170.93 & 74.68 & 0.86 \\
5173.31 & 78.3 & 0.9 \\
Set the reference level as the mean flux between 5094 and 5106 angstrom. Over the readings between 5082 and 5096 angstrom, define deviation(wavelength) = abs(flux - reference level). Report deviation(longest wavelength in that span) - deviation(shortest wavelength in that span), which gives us 0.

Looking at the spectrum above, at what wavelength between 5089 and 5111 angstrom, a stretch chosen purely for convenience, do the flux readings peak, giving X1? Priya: 5104.68 angstrom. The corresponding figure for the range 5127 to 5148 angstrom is 5137.70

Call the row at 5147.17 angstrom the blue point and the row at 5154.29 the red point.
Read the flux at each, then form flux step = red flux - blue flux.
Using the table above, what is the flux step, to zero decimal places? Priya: -1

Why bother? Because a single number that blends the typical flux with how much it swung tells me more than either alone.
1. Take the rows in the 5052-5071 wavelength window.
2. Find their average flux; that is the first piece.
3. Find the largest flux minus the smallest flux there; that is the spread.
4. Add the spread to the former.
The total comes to 99.8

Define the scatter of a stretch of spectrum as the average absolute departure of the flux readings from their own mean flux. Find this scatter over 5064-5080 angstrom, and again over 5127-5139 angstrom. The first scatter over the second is 0.8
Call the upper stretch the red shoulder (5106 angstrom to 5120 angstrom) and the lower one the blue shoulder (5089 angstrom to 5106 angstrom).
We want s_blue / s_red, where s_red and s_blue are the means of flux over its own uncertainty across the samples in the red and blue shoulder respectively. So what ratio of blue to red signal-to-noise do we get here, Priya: 0.99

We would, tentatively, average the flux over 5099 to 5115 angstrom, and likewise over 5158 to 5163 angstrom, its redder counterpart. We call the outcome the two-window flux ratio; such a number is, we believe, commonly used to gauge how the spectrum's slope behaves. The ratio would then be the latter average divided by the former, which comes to 1.02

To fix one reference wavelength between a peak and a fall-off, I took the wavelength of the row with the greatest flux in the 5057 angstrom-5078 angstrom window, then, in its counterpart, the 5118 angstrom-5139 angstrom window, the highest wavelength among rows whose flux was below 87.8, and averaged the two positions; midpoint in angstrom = 5096.6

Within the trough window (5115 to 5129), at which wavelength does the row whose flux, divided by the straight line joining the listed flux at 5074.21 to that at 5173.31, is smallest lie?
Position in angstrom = 5128.25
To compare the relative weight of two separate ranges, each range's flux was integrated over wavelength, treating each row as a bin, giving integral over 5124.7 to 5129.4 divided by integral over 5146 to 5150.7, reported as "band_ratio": 1.0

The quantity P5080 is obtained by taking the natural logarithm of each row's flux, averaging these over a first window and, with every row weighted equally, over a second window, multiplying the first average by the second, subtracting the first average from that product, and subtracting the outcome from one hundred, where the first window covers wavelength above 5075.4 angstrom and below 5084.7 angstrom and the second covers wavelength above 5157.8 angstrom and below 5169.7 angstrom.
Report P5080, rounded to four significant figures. 84.49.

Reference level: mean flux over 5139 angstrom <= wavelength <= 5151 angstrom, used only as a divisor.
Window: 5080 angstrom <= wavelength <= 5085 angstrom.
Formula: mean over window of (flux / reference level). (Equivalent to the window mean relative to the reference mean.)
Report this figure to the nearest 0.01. 0.99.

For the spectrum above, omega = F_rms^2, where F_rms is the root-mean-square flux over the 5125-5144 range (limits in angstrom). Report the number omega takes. 7835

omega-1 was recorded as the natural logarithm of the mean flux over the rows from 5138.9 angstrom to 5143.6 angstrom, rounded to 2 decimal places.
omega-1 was 4.46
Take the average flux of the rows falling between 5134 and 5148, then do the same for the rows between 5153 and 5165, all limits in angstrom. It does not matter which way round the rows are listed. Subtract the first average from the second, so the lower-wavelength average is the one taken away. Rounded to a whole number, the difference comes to 1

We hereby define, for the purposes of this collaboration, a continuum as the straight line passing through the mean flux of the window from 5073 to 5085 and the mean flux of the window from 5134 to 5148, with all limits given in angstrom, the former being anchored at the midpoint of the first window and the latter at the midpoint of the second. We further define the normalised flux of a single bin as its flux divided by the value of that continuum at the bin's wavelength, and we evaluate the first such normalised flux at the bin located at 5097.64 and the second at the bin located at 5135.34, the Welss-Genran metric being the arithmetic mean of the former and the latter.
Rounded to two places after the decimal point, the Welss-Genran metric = 1.02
